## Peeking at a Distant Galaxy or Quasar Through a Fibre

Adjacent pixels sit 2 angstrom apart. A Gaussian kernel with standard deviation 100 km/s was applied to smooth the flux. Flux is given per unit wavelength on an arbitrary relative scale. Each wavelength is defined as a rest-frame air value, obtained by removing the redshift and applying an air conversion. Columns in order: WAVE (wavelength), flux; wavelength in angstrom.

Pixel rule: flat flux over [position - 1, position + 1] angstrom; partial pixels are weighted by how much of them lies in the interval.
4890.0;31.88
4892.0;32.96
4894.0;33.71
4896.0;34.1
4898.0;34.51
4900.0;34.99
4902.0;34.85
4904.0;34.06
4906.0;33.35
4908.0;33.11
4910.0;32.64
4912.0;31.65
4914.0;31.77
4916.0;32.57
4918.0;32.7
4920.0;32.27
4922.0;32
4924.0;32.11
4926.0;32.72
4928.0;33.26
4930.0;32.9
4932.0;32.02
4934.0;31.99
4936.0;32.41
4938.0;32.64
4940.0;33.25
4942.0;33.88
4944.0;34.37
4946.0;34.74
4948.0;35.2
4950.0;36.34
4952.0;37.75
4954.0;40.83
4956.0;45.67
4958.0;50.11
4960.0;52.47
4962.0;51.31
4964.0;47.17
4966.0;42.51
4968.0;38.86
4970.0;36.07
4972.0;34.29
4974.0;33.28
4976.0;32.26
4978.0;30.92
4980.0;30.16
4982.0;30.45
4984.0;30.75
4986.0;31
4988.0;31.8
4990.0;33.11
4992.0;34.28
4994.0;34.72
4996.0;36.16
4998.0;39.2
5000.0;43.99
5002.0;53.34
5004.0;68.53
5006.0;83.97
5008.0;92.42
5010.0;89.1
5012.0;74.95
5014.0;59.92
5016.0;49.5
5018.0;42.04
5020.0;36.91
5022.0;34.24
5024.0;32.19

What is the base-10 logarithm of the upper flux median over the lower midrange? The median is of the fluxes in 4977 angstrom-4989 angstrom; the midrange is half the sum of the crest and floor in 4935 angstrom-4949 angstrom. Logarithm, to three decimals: -0.040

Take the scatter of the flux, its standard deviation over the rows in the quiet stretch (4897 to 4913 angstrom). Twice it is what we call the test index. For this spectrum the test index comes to 2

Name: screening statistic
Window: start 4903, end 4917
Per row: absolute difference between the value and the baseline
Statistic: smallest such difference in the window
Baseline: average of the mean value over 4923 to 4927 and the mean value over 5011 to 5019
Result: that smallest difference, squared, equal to 109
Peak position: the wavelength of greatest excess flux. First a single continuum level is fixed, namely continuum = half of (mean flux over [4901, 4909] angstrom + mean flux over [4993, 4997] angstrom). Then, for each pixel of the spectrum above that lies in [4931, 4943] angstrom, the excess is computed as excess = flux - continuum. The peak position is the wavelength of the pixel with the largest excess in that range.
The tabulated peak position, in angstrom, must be 4942.0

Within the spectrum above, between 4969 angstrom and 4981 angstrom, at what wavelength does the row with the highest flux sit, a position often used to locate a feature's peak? 4970.0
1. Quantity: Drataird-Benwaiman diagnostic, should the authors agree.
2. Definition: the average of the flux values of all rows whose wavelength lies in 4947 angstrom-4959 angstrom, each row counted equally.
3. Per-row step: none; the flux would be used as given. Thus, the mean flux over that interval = 41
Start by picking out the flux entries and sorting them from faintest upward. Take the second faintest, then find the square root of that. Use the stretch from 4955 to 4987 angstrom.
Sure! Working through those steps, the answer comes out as 5.52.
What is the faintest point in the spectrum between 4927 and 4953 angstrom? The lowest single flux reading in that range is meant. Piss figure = 31.99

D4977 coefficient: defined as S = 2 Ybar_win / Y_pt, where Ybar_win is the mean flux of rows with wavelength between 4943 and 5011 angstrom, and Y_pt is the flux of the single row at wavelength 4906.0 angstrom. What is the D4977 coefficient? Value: 2.61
